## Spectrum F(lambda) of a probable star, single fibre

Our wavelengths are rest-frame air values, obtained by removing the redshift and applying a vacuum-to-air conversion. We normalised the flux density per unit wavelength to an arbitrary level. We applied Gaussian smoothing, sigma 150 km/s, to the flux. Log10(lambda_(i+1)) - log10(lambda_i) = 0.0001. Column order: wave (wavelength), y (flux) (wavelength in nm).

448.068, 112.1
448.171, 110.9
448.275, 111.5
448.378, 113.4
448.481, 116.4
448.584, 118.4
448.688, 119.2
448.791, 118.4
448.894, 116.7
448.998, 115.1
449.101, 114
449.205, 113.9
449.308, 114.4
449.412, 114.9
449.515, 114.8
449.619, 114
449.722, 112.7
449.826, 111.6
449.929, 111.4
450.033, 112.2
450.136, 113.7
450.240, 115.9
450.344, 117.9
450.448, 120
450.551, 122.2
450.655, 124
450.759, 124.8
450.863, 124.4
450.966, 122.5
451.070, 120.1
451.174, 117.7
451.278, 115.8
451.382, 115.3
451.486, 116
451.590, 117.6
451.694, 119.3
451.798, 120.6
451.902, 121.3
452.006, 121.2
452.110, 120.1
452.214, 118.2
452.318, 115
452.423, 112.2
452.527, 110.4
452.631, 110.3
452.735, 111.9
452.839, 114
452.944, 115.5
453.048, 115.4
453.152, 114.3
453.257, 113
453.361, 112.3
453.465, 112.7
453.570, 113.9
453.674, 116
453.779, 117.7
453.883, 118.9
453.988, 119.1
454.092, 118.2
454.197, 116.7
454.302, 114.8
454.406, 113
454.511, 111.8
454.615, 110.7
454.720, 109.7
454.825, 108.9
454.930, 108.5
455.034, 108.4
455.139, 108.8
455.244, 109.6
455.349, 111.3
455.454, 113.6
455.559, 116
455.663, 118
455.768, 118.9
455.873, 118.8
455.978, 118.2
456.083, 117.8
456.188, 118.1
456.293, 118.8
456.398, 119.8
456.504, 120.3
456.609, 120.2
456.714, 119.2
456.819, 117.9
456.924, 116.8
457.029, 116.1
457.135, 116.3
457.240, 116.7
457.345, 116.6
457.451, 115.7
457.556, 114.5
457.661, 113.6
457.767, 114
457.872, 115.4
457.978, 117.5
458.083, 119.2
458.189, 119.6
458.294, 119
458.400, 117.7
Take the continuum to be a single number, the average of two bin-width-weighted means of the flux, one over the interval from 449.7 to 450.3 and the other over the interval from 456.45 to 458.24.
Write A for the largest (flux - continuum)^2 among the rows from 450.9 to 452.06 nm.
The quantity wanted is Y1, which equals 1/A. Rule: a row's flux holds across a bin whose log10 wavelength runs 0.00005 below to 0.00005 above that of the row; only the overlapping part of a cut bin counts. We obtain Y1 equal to 0.018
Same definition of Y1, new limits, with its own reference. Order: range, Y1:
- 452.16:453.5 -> 0.046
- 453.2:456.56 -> 0.023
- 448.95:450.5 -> 0.039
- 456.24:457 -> 0.035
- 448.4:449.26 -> 0.056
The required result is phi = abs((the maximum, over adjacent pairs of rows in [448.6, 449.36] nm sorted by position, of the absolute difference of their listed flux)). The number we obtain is 1.7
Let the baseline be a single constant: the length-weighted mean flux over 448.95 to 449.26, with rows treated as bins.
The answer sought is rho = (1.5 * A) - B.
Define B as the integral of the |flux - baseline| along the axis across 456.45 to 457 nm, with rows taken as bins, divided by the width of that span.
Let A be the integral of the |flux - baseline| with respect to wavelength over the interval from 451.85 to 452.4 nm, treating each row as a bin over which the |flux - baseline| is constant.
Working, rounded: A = 2.5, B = 4.3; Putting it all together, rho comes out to -0.5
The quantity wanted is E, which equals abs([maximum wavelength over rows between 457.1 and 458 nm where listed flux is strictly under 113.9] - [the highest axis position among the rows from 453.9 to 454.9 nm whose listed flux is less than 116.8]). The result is 2.84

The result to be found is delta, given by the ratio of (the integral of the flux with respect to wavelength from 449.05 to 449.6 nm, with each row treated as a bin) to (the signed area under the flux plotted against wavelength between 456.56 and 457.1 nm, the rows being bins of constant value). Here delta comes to 0.99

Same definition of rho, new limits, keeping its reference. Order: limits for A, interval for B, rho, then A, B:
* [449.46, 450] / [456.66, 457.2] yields -1.5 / 0.9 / 2.8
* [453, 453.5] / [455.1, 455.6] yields -2.2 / 0.6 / 3.2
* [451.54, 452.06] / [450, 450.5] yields 1.6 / 2.9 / 2.7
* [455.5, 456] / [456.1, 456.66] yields -2.3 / 1.8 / 4.9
